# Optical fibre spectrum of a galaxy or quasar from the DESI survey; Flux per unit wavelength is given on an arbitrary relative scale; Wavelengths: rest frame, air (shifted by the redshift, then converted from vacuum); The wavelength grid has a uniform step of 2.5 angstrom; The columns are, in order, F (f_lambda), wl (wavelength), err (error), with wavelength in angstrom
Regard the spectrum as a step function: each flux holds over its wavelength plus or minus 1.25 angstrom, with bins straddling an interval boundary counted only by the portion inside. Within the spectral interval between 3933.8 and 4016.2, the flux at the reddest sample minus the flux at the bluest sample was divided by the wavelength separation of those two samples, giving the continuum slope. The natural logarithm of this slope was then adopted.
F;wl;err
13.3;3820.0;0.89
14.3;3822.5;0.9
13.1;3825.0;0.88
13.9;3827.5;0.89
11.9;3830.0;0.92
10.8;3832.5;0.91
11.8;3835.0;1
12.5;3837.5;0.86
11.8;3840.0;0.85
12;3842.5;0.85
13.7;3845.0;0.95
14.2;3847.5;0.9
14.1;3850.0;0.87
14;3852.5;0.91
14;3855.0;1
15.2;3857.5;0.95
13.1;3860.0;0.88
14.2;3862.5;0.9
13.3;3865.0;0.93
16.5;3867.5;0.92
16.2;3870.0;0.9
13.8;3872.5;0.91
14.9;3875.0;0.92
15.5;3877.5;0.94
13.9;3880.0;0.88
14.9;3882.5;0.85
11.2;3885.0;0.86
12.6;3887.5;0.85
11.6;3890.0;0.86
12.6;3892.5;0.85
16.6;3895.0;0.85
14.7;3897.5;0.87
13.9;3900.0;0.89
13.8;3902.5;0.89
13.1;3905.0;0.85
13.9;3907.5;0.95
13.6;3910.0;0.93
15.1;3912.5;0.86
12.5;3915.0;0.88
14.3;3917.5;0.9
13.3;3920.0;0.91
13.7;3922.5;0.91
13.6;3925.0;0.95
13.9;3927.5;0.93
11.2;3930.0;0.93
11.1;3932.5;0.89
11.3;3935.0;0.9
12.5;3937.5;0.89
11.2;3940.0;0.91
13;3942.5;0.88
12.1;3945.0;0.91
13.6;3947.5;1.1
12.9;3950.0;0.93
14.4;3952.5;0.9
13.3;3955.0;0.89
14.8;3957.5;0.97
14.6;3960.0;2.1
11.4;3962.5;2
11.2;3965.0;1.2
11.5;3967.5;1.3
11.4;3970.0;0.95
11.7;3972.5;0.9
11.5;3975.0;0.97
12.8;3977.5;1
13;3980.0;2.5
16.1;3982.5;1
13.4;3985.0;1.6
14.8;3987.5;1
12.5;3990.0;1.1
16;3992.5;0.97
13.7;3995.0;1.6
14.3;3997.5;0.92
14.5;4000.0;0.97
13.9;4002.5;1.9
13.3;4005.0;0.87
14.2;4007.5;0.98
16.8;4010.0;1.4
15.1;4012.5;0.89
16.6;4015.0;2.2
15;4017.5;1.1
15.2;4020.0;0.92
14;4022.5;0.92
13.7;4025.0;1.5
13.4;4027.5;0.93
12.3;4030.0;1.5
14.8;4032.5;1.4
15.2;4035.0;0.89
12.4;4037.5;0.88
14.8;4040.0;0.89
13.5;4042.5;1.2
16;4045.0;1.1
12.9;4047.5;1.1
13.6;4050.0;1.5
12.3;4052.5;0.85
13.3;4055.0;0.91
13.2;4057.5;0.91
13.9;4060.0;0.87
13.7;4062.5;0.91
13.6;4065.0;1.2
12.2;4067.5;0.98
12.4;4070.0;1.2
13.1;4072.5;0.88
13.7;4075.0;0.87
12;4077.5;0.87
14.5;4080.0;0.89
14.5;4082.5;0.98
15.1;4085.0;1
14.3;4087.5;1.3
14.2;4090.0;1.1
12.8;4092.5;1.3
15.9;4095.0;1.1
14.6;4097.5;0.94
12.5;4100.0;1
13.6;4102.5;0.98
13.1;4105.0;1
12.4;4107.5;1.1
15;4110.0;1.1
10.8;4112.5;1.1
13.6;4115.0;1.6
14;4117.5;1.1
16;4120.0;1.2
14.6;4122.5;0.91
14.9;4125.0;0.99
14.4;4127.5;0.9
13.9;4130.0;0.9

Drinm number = -2.7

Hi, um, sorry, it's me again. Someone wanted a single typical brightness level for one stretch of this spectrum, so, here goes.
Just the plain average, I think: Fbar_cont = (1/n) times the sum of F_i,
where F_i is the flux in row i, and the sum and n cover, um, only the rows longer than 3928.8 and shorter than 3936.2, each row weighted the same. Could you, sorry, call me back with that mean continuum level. 11.2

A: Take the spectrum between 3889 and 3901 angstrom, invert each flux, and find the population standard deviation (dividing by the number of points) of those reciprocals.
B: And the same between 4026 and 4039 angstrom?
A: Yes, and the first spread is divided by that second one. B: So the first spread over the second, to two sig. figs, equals 1.4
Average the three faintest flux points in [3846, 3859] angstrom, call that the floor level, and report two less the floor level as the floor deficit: -12.0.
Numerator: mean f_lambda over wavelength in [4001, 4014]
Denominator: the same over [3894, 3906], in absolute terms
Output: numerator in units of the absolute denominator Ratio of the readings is 1.02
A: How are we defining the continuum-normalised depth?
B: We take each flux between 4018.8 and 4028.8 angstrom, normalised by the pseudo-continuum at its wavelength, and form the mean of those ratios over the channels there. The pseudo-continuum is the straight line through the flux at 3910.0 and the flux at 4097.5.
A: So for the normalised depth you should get 0.99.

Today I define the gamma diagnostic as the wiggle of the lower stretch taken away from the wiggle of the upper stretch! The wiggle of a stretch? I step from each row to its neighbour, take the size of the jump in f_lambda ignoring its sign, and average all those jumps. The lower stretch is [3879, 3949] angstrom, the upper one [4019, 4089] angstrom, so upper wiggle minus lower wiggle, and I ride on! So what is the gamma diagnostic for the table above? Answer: -0.13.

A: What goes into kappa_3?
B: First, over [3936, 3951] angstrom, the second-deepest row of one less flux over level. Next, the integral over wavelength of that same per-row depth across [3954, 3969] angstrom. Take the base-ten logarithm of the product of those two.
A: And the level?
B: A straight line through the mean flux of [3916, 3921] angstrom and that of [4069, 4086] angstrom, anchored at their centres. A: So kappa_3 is -0.9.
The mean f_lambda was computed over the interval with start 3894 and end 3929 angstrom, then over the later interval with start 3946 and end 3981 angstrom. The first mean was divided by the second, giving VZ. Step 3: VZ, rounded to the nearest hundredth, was 1.10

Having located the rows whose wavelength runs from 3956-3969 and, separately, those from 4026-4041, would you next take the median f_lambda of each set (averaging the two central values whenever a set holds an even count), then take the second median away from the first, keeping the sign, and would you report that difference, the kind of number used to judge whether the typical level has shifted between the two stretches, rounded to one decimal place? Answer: -2.6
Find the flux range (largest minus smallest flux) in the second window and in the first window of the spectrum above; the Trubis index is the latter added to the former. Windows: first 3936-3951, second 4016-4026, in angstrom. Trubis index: 3.9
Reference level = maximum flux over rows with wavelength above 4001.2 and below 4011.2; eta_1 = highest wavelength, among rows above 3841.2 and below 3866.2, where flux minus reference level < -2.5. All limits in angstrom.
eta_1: 3865.0 angstrom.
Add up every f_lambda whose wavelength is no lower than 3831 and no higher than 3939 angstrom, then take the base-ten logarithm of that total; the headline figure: 2.76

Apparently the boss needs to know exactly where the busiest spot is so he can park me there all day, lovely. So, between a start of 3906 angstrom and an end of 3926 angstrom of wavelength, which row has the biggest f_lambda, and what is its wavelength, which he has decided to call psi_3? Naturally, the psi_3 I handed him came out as 3912.5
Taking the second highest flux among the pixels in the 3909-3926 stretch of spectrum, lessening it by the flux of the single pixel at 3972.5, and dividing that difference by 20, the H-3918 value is 0.13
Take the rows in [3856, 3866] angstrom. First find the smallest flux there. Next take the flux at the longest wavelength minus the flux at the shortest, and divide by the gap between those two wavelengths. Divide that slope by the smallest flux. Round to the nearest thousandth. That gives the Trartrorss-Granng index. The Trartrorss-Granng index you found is -0.019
